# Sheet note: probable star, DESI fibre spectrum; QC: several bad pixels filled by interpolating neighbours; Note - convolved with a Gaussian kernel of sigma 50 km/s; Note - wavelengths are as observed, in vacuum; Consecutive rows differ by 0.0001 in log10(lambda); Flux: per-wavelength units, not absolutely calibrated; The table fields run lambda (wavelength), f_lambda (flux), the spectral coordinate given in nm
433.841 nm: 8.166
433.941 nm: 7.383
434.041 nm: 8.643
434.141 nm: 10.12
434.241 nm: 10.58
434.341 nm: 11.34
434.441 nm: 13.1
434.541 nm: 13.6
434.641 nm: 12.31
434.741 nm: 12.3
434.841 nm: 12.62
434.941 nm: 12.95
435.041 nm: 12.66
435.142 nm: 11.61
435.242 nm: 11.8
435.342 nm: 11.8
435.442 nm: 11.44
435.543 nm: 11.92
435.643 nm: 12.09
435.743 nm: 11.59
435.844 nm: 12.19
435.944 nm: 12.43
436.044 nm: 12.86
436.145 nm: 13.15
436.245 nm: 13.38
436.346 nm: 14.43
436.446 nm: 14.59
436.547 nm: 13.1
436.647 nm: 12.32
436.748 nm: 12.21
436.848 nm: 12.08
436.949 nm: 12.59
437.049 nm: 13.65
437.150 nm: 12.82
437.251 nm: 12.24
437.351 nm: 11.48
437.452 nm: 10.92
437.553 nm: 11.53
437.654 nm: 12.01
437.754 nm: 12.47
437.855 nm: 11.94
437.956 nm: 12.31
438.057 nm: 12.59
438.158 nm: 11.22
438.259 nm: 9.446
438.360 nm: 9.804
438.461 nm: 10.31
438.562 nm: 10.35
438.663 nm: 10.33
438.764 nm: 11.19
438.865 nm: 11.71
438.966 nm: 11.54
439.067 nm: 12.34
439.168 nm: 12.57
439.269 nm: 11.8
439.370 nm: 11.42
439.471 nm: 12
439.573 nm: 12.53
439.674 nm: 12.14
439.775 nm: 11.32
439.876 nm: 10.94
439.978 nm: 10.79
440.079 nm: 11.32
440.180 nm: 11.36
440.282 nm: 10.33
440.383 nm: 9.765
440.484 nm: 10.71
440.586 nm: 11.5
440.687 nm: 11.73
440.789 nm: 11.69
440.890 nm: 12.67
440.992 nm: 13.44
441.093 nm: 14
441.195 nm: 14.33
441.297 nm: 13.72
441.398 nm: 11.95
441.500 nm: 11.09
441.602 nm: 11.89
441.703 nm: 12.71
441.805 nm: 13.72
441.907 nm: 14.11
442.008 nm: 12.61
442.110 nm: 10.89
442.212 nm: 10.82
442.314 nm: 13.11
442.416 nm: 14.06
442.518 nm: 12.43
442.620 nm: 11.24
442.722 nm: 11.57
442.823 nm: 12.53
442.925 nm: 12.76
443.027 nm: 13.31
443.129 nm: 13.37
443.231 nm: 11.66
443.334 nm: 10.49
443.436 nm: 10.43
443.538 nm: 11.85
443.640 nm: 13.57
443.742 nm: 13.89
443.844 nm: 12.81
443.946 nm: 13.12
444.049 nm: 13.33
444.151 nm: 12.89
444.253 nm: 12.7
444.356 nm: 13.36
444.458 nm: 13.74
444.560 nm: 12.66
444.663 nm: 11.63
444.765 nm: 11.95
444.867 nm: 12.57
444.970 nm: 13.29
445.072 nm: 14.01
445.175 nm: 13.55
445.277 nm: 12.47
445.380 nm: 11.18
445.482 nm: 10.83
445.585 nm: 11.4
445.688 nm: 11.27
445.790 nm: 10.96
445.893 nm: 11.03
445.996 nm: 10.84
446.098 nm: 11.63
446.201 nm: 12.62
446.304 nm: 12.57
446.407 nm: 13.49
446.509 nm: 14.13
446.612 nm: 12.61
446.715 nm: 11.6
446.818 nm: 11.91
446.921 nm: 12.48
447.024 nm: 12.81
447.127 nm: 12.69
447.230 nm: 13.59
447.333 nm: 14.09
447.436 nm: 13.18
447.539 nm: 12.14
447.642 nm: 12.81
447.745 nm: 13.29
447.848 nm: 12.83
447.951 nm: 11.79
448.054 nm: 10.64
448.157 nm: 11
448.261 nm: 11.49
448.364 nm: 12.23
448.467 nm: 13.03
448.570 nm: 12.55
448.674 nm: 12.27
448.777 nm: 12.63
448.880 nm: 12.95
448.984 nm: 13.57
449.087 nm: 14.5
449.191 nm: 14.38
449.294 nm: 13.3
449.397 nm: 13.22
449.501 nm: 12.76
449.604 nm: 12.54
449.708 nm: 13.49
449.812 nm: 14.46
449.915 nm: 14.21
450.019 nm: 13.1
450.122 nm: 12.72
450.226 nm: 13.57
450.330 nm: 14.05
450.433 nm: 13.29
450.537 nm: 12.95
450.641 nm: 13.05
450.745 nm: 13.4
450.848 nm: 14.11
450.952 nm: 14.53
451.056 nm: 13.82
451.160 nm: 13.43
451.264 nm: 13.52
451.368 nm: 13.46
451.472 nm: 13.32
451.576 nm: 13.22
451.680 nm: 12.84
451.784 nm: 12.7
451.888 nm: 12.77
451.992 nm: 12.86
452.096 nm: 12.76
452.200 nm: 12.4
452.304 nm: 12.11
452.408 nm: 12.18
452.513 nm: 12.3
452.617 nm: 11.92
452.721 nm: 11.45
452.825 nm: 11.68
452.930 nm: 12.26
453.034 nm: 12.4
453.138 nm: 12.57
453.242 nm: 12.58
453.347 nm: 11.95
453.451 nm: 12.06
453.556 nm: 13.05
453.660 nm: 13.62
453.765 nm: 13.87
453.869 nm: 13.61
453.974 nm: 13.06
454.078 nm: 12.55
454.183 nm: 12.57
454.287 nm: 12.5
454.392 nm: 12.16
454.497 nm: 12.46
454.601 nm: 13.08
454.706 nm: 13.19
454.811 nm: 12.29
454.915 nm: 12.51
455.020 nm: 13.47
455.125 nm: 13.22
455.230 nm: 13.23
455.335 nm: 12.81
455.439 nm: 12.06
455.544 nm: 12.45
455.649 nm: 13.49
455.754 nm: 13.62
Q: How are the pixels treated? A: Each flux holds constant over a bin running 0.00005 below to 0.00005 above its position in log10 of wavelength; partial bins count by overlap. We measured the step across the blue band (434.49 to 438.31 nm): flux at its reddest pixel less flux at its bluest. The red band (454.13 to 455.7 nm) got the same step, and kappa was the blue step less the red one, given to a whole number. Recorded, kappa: -5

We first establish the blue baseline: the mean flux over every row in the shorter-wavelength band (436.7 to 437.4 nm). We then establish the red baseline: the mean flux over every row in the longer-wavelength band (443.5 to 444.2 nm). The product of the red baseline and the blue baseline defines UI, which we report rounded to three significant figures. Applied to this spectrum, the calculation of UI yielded 163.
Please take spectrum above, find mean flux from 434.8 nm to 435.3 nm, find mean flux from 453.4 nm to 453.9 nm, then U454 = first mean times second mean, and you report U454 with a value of 163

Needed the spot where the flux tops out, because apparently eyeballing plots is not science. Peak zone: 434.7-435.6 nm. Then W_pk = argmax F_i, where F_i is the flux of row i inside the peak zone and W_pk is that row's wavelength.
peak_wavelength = 434.941 nm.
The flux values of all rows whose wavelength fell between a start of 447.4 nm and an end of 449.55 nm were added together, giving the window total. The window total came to 267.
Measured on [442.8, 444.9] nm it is 265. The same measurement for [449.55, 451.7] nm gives 283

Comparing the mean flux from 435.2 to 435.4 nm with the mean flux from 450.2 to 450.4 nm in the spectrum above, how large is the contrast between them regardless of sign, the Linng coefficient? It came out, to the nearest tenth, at 2.0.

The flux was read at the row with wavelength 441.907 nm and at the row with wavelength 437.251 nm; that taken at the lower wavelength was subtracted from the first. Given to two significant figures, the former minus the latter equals 1.9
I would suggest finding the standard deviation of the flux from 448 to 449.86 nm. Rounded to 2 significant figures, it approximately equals 1.1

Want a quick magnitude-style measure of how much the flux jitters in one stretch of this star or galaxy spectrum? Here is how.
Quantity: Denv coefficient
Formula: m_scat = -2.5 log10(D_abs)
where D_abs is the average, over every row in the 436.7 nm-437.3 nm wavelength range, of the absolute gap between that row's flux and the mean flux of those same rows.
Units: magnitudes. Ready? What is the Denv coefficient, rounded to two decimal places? 0.93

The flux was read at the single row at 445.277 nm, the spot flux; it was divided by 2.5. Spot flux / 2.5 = 4.99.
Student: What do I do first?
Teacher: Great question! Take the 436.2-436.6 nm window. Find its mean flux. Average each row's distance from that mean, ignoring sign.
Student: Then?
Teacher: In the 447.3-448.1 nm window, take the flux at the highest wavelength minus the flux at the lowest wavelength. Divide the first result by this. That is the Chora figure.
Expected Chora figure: -0.18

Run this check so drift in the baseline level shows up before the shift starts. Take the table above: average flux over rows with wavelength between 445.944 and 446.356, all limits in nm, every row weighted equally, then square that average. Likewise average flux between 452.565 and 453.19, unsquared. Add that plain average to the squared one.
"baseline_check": 154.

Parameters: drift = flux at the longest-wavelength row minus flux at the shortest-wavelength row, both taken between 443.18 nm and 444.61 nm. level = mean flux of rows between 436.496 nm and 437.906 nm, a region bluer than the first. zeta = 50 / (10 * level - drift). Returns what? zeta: 0.412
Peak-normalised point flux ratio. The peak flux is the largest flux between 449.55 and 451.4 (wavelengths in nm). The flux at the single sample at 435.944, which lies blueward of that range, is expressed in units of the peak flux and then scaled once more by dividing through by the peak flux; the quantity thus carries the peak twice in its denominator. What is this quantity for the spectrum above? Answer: 0.059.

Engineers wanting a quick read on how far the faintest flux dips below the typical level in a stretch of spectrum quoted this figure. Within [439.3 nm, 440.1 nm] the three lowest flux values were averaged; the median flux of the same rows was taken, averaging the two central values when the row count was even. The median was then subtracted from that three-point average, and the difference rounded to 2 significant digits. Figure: -0.35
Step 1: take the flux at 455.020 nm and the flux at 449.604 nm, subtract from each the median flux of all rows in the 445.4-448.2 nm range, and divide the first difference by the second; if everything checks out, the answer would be 16.5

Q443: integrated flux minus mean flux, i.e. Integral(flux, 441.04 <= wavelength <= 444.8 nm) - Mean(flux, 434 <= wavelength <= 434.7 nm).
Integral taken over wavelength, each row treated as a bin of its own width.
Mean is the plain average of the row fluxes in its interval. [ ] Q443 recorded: 36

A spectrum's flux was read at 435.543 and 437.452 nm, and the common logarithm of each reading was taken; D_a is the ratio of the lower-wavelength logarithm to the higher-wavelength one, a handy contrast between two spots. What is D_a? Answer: 1.04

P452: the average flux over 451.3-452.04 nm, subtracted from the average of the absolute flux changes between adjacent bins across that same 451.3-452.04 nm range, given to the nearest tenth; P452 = -12.9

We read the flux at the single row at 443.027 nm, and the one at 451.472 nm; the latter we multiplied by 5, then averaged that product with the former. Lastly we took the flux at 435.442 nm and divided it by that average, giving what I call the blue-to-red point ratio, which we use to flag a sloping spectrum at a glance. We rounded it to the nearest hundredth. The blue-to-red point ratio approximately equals 0.29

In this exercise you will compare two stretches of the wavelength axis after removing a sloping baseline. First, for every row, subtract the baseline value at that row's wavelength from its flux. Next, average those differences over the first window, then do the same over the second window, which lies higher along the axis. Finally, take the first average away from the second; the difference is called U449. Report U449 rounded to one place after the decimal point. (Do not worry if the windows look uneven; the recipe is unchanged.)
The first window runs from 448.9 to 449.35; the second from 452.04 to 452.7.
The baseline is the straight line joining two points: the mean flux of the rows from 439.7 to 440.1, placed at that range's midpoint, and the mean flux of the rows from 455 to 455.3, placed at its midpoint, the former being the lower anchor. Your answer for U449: -2.1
